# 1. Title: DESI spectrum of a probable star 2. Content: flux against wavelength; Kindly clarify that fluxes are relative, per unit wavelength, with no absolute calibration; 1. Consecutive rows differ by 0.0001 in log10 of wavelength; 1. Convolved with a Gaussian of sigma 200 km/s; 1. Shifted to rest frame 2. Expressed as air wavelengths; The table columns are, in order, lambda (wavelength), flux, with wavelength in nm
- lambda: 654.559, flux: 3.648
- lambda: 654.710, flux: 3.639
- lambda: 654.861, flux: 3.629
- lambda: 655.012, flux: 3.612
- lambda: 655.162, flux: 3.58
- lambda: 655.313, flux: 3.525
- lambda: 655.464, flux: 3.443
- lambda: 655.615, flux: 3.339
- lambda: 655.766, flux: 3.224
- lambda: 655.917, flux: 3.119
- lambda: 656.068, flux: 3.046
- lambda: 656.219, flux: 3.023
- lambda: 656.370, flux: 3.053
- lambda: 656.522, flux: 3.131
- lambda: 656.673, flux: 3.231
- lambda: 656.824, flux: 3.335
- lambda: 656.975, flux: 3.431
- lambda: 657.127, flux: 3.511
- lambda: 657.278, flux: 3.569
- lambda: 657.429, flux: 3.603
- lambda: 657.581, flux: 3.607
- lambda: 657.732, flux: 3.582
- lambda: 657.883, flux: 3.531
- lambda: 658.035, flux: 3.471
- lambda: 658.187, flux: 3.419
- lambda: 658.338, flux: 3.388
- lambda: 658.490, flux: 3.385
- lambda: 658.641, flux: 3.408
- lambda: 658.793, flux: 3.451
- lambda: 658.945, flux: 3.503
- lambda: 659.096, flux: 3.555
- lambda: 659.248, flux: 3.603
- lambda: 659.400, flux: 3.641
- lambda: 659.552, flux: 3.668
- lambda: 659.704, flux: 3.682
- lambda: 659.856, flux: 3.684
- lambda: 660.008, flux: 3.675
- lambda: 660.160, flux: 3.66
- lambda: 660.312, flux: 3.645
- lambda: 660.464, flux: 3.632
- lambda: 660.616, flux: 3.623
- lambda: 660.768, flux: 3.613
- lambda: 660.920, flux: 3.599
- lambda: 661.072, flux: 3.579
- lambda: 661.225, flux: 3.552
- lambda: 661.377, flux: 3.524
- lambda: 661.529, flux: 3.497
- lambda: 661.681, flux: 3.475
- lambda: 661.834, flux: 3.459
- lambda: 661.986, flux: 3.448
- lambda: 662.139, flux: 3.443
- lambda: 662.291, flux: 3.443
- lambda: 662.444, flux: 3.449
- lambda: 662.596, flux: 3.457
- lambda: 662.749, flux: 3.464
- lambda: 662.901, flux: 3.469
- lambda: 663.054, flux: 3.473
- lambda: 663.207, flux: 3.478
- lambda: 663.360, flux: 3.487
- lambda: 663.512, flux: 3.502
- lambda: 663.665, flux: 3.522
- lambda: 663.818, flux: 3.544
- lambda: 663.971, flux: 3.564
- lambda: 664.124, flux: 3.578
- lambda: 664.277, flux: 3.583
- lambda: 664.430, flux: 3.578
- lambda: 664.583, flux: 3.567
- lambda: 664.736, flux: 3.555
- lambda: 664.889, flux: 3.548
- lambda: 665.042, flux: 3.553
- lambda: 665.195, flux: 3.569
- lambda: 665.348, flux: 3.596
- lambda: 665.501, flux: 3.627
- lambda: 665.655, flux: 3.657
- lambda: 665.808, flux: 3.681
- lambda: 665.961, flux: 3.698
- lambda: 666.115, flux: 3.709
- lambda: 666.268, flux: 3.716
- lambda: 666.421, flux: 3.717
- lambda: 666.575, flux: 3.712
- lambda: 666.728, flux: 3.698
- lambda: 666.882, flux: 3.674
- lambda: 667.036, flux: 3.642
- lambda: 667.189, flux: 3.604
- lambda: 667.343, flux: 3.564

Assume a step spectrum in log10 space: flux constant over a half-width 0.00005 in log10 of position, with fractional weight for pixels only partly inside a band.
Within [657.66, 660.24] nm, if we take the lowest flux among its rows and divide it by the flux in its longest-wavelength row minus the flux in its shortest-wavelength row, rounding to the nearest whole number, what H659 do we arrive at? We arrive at 43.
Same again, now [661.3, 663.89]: 172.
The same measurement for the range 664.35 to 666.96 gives 37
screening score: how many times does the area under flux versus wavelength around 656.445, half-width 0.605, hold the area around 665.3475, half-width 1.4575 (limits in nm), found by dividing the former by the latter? 0.4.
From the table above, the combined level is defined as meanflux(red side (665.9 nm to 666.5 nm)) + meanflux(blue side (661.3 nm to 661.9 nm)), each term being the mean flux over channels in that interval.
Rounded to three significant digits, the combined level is 7.20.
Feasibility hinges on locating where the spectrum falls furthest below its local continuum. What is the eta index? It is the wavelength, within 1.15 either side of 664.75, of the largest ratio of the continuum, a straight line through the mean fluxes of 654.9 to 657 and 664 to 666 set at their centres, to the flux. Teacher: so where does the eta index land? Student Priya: 665.042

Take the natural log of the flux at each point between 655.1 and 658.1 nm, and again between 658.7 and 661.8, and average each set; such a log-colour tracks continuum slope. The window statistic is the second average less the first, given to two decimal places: 0.07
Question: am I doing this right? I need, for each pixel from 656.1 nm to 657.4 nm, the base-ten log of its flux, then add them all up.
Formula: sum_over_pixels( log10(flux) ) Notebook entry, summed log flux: 4.13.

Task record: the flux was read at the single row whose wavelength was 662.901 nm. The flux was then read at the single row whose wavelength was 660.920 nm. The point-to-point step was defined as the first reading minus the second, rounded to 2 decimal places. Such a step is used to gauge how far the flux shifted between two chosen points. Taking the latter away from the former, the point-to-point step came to -0.13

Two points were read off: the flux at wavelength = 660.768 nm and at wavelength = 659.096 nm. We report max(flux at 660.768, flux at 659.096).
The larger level 3.61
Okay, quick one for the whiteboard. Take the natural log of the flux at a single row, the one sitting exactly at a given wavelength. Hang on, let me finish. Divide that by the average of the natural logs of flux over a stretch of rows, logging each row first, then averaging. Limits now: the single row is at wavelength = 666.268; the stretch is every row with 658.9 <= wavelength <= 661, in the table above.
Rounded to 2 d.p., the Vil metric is 1.02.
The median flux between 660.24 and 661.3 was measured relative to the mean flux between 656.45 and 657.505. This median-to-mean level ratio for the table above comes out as 1.06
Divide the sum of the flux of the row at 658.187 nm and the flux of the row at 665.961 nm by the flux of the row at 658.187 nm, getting 2.08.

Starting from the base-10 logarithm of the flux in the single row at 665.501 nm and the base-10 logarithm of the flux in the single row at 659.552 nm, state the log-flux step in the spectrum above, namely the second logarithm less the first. 0.00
